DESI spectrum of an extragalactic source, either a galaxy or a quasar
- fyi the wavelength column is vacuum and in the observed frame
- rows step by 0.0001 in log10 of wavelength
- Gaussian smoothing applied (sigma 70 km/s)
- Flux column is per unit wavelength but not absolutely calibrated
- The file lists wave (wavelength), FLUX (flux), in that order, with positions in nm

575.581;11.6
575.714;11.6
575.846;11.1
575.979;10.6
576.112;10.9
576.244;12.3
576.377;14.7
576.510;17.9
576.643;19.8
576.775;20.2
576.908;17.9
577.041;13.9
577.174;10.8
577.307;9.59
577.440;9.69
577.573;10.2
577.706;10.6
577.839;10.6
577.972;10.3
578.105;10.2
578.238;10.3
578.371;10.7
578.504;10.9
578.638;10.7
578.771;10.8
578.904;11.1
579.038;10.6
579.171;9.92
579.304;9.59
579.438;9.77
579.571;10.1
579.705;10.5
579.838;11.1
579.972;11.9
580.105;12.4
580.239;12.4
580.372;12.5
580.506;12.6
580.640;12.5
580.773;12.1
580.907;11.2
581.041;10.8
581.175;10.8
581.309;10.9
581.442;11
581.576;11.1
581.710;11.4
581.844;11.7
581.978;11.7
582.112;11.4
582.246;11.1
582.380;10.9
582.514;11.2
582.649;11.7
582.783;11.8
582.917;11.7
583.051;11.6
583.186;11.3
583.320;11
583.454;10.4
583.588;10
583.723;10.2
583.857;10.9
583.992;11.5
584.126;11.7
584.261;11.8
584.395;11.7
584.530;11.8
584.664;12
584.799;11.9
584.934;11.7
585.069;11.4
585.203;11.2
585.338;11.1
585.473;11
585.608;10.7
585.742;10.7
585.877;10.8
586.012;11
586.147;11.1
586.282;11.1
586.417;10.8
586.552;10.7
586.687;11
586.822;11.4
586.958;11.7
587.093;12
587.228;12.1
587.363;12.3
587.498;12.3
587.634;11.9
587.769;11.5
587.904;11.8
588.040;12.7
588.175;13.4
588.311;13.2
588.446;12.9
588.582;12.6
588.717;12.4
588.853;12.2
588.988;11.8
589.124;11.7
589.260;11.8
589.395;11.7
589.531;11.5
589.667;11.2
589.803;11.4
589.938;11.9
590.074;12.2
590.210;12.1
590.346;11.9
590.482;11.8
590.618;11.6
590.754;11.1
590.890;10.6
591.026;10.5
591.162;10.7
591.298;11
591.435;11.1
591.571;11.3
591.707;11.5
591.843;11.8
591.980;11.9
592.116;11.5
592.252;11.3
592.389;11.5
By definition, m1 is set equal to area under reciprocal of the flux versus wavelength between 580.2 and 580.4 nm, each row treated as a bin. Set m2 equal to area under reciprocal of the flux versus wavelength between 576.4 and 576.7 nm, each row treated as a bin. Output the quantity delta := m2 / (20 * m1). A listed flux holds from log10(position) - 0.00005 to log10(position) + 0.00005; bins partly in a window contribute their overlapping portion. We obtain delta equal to 0.051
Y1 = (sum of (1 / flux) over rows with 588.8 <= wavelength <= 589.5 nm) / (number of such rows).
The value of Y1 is 0.0845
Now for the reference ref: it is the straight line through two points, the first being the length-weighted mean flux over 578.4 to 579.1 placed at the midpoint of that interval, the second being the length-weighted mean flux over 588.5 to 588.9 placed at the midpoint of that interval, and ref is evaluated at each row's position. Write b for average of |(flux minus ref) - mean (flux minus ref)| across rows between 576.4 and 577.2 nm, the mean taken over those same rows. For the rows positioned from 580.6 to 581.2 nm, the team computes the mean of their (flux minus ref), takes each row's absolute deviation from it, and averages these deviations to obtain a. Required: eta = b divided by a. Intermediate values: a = 0.68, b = 2.96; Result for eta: 4.34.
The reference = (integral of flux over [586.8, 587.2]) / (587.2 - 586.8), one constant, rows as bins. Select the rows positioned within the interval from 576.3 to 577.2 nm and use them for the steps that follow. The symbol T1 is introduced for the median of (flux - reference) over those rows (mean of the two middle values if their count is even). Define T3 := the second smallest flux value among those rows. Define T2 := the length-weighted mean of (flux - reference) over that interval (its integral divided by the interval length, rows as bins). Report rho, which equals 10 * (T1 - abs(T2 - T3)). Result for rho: -29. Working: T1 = 6.1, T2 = 4.90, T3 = 13.9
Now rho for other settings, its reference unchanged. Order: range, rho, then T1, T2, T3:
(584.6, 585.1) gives -116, 0.0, 0.01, 11.7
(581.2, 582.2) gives -118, -0.4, -0.47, 11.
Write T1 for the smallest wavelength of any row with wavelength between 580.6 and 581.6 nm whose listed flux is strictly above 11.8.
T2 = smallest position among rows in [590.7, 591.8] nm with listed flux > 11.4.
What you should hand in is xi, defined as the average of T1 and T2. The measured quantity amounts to 586.17 nm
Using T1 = 580.640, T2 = 591.707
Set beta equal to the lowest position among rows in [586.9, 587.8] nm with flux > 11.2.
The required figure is 586.958 nm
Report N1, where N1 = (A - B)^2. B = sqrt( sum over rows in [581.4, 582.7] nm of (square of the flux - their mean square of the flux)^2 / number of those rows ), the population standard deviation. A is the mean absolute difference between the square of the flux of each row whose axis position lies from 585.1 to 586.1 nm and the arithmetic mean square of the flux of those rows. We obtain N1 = 8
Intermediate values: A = 4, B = 6.6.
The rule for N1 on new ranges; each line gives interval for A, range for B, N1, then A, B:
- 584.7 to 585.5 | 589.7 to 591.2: 48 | 6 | 13.4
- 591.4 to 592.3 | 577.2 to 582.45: 182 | 5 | 18.5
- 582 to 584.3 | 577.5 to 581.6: 80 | 10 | 18.9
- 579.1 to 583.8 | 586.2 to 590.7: 0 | 15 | 14.8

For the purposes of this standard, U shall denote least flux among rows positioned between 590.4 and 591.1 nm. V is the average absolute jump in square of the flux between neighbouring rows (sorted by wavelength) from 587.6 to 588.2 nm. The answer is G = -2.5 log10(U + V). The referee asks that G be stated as -3.48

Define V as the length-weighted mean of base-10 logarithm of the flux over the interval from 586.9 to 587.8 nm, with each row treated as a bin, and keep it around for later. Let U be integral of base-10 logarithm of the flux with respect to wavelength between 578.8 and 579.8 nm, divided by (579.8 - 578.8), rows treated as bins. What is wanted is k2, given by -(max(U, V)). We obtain -1.08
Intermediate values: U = 1.01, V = 1.08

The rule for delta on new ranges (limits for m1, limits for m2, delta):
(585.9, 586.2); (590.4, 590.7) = 0.047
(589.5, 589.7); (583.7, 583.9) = 0.054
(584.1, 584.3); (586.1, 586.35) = 0.066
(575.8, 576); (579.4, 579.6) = 0.055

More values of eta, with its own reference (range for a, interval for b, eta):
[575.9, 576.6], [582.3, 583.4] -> 0.13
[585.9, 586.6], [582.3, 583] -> 1.69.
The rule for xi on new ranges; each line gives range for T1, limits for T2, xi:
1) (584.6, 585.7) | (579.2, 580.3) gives 582.32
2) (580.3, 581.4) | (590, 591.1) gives 585.22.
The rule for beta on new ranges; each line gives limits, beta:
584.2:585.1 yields 584.261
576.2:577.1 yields 576.244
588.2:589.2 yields 588.311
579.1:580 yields 579.972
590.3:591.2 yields 590.346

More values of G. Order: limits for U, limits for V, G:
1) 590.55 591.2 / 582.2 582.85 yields -3.06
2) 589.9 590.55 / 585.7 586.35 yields -2.86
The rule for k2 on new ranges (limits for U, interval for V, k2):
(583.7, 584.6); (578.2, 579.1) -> -1.06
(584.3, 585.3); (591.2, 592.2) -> -1.07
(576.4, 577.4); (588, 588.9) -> -1.17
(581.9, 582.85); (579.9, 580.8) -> -1.09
